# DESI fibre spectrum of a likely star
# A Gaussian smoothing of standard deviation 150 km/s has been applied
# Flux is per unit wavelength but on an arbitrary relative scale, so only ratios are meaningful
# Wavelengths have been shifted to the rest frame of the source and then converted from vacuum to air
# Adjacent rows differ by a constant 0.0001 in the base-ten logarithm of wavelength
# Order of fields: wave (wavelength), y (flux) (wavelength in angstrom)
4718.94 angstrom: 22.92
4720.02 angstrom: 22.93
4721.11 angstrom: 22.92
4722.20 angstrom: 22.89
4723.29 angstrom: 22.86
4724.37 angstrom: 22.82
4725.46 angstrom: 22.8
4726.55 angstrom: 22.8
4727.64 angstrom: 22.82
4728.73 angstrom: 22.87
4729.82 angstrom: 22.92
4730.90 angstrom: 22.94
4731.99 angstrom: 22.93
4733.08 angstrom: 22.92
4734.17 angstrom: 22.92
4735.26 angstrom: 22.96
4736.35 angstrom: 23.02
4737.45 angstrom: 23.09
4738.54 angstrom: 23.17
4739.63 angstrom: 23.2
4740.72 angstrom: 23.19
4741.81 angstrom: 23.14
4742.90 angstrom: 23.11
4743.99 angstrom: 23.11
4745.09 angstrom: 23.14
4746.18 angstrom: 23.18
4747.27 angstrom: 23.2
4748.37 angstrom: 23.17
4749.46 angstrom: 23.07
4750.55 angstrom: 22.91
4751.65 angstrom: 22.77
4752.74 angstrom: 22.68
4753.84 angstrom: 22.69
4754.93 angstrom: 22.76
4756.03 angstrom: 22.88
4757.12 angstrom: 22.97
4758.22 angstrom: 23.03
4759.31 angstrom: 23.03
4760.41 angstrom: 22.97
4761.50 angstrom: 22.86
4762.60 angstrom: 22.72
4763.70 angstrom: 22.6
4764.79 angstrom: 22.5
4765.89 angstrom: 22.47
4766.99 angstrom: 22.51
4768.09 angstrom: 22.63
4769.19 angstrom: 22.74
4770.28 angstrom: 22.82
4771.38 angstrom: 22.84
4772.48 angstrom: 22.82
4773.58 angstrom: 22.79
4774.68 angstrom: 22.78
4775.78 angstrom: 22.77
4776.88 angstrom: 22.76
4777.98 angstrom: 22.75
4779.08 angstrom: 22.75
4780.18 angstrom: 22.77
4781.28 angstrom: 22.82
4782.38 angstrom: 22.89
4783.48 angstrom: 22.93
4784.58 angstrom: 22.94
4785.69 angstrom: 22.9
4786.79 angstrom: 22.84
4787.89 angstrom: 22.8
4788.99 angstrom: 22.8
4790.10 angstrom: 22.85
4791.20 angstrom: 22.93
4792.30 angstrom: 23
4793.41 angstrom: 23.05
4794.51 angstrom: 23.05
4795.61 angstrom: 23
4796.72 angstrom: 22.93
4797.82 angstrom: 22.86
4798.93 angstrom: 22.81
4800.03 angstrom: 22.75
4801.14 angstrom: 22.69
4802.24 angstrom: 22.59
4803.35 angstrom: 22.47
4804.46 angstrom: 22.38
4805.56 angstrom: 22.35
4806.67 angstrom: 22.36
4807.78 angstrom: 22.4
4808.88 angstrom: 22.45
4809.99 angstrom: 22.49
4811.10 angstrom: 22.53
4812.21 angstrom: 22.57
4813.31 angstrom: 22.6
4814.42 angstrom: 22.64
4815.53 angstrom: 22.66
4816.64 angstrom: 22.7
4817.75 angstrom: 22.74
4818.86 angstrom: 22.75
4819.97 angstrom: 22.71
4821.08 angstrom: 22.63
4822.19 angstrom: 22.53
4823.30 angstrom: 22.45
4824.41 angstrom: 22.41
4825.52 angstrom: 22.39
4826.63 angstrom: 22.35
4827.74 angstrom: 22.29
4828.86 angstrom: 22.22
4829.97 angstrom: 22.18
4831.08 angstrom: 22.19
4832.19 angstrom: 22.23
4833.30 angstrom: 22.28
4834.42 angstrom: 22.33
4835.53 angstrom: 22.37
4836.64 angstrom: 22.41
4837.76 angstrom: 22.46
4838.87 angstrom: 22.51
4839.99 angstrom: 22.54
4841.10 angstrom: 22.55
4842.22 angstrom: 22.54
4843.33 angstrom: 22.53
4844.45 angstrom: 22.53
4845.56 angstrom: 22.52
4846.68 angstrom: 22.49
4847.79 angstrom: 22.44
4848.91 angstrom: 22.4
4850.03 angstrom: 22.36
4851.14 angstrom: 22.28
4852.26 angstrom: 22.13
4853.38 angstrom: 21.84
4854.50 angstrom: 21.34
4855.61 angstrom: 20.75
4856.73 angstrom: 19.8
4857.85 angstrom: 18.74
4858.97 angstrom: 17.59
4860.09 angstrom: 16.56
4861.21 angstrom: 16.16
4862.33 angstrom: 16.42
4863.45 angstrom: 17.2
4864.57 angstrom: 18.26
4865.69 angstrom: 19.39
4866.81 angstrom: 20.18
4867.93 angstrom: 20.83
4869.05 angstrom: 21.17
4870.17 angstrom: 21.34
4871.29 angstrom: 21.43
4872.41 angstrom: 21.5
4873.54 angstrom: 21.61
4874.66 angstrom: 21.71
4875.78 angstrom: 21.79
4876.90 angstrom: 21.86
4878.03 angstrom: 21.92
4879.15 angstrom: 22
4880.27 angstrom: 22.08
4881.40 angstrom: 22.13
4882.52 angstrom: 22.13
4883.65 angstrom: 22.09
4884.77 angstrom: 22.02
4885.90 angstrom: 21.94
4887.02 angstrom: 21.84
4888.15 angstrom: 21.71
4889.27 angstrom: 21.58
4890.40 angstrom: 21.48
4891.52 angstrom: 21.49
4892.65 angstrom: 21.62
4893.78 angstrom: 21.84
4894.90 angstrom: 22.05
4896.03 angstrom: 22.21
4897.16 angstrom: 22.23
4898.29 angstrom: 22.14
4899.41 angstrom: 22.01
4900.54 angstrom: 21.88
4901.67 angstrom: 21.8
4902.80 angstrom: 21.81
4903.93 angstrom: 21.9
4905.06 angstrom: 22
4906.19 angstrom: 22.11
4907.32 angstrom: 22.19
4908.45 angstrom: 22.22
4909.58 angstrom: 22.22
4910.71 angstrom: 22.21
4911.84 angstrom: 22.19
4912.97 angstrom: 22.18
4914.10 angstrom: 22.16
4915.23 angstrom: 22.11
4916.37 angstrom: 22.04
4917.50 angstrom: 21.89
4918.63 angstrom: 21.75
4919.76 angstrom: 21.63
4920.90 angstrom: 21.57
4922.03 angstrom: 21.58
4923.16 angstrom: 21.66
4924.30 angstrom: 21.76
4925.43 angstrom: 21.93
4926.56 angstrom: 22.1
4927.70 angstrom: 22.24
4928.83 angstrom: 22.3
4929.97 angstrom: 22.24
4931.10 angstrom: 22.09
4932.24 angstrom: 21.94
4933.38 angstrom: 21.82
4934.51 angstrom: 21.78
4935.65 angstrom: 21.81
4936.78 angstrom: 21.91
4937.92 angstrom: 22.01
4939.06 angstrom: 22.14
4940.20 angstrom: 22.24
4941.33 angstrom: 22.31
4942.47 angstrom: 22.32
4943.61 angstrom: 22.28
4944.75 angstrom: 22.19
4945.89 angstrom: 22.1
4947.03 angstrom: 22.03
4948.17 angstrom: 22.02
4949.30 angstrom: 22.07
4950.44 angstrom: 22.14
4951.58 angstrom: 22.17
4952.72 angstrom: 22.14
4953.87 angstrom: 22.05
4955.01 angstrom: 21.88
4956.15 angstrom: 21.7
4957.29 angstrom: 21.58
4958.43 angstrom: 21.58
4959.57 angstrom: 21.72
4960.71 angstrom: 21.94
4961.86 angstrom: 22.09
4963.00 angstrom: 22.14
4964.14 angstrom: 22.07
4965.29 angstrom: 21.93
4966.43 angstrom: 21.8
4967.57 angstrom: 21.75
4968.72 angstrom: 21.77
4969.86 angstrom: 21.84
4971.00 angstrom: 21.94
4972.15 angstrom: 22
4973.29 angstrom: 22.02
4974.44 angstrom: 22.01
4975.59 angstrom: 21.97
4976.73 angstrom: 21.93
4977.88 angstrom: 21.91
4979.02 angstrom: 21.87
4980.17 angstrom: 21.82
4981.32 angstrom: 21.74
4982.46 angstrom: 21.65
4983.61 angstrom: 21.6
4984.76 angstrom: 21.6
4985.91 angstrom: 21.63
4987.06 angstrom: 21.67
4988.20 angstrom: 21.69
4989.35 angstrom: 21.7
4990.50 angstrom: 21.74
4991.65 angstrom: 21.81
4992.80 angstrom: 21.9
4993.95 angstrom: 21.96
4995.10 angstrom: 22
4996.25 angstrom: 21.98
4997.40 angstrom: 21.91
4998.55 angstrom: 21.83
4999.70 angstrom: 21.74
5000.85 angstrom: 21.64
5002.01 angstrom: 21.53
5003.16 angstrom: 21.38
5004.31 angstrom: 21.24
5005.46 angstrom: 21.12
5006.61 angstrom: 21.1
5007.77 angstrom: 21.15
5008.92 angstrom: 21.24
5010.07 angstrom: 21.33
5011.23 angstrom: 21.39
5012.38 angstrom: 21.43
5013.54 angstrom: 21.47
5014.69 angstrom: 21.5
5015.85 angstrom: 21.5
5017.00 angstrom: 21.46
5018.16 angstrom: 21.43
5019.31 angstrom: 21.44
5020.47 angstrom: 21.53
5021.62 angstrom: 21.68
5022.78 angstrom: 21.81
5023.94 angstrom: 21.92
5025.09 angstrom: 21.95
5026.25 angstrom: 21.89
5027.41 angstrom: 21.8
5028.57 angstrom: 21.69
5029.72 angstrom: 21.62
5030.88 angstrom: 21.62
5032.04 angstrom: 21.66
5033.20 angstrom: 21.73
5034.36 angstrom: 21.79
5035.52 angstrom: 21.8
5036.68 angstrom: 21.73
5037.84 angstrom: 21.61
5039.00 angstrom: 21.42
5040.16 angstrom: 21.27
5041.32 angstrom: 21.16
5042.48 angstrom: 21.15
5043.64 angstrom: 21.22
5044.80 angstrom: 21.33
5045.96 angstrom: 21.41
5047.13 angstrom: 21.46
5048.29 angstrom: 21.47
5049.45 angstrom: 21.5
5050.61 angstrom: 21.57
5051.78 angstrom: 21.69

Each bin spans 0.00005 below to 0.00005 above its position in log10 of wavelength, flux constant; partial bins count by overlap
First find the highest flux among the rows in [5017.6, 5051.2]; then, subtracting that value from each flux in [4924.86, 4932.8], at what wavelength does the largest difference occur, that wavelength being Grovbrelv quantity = 4928.83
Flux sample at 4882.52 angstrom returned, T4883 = 22.13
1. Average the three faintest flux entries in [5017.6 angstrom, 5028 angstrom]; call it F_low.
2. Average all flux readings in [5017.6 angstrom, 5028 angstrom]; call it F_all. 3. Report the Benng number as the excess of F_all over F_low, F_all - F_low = 0.25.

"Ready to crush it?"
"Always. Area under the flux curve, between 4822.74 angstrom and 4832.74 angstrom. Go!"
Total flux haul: 223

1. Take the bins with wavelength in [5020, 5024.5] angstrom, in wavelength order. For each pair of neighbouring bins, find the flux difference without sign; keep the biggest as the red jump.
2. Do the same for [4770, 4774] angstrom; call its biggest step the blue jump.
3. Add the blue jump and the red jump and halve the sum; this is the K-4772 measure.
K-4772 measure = 0.09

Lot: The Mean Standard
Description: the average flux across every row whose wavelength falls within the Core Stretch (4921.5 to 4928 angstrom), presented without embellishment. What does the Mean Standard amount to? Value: 21.9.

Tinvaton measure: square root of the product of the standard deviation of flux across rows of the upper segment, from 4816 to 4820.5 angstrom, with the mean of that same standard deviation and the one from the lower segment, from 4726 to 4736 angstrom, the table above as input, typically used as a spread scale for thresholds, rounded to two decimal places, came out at 0.03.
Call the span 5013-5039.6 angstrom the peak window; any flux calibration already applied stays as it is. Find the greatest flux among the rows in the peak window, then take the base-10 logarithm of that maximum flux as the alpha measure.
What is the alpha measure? 1.341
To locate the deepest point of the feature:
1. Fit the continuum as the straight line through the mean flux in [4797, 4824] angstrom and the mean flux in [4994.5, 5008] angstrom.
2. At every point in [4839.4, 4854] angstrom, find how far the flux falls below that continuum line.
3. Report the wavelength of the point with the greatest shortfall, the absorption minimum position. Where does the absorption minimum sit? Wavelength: 4853.38 angstrom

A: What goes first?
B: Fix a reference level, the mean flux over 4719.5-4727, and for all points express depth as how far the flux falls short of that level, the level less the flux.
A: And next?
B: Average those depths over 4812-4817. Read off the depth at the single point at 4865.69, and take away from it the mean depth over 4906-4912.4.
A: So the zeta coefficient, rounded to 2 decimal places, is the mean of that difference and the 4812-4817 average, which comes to 1.51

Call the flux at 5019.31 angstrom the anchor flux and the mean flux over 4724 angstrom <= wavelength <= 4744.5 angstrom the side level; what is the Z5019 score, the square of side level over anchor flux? 1.15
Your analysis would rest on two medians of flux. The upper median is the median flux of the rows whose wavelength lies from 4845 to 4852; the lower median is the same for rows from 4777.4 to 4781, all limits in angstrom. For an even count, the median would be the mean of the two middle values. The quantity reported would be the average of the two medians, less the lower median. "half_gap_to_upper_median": -0.2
